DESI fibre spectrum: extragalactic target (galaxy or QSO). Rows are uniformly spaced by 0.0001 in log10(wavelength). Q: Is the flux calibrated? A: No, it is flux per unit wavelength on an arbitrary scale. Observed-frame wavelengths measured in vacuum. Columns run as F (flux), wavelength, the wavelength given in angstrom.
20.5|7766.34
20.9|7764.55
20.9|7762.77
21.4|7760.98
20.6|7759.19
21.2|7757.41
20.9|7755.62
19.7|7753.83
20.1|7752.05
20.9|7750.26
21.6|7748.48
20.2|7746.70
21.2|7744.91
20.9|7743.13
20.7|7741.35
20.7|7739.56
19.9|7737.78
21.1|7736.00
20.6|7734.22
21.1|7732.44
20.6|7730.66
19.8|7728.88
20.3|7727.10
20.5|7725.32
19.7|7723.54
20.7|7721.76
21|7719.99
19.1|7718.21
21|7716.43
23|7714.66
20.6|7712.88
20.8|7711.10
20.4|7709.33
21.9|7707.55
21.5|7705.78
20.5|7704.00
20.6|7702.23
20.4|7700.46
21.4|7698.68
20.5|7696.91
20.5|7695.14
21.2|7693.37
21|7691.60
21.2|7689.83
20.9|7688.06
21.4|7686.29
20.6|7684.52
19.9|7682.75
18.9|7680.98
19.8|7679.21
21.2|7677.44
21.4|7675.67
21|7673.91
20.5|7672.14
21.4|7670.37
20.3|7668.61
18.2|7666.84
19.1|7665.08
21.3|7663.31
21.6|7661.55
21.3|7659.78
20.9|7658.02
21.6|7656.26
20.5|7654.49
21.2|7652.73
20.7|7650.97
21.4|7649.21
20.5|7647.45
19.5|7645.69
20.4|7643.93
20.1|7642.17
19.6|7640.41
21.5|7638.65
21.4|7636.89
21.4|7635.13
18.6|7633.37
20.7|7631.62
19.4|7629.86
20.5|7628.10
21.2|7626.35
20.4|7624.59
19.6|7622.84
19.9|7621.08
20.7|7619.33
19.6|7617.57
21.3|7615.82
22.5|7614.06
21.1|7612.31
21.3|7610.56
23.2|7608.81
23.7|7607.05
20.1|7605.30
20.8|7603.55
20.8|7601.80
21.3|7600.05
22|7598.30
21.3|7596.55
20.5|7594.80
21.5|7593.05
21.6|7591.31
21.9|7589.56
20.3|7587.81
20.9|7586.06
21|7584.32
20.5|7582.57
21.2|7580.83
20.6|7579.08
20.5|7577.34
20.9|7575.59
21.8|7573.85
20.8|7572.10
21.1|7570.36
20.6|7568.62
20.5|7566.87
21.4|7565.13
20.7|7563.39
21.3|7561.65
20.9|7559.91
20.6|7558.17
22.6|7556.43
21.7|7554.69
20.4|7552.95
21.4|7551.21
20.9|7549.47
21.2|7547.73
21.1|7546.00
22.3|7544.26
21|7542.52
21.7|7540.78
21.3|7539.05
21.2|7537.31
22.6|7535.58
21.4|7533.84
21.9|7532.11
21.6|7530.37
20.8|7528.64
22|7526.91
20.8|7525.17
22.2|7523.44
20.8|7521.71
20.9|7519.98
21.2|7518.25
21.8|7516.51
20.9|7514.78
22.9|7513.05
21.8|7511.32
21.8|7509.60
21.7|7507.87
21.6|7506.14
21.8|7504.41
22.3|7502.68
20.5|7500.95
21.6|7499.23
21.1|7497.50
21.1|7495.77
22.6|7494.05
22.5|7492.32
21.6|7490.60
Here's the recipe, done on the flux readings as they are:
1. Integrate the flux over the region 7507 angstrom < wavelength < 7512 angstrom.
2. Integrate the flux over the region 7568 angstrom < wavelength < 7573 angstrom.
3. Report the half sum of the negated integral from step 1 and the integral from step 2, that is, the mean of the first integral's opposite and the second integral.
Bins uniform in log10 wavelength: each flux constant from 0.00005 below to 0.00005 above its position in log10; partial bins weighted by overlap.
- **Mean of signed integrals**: -2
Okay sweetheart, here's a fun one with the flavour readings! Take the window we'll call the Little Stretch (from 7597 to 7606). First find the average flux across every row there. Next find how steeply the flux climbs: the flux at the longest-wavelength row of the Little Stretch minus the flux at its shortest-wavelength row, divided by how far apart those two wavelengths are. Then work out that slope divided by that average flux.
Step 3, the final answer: -0.013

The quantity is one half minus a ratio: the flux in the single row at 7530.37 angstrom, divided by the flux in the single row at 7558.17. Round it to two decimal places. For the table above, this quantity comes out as -0.55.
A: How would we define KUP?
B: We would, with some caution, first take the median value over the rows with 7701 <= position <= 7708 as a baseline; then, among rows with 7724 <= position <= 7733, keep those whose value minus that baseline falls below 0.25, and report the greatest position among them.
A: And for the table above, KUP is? 7732.44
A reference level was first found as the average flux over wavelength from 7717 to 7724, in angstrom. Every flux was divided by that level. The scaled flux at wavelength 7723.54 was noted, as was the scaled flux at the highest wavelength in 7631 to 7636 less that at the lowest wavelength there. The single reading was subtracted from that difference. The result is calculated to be -0.94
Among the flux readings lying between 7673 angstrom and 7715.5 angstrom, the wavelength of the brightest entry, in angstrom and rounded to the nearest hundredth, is 7714.66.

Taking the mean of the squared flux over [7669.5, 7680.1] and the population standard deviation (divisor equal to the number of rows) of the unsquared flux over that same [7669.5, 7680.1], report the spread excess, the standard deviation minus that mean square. -436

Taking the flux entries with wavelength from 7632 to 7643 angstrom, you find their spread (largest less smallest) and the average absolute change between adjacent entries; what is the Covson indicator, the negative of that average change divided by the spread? -0.37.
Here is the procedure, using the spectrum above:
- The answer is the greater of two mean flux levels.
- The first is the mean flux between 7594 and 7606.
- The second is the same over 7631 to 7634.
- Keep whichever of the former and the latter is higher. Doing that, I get 21.0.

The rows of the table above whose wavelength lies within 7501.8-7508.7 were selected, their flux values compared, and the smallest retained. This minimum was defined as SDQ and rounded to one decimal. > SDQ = 21.6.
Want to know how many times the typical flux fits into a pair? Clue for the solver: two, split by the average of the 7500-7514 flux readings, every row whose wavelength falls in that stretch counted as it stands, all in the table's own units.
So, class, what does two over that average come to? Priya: 0.0917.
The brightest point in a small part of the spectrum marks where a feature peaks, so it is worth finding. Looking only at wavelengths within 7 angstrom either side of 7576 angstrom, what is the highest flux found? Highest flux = 21.8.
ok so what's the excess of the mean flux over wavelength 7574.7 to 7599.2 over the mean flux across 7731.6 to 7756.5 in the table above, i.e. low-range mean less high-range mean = 0.4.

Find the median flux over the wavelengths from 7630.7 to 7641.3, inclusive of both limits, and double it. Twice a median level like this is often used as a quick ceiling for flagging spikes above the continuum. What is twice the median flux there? 42.1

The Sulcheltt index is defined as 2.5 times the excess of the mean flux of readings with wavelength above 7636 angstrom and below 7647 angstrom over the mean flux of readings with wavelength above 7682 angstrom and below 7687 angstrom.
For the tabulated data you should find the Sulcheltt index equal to -0.5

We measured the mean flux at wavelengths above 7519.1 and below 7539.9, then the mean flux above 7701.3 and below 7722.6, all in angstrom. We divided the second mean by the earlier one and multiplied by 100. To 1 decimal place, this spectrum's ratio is 97.5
